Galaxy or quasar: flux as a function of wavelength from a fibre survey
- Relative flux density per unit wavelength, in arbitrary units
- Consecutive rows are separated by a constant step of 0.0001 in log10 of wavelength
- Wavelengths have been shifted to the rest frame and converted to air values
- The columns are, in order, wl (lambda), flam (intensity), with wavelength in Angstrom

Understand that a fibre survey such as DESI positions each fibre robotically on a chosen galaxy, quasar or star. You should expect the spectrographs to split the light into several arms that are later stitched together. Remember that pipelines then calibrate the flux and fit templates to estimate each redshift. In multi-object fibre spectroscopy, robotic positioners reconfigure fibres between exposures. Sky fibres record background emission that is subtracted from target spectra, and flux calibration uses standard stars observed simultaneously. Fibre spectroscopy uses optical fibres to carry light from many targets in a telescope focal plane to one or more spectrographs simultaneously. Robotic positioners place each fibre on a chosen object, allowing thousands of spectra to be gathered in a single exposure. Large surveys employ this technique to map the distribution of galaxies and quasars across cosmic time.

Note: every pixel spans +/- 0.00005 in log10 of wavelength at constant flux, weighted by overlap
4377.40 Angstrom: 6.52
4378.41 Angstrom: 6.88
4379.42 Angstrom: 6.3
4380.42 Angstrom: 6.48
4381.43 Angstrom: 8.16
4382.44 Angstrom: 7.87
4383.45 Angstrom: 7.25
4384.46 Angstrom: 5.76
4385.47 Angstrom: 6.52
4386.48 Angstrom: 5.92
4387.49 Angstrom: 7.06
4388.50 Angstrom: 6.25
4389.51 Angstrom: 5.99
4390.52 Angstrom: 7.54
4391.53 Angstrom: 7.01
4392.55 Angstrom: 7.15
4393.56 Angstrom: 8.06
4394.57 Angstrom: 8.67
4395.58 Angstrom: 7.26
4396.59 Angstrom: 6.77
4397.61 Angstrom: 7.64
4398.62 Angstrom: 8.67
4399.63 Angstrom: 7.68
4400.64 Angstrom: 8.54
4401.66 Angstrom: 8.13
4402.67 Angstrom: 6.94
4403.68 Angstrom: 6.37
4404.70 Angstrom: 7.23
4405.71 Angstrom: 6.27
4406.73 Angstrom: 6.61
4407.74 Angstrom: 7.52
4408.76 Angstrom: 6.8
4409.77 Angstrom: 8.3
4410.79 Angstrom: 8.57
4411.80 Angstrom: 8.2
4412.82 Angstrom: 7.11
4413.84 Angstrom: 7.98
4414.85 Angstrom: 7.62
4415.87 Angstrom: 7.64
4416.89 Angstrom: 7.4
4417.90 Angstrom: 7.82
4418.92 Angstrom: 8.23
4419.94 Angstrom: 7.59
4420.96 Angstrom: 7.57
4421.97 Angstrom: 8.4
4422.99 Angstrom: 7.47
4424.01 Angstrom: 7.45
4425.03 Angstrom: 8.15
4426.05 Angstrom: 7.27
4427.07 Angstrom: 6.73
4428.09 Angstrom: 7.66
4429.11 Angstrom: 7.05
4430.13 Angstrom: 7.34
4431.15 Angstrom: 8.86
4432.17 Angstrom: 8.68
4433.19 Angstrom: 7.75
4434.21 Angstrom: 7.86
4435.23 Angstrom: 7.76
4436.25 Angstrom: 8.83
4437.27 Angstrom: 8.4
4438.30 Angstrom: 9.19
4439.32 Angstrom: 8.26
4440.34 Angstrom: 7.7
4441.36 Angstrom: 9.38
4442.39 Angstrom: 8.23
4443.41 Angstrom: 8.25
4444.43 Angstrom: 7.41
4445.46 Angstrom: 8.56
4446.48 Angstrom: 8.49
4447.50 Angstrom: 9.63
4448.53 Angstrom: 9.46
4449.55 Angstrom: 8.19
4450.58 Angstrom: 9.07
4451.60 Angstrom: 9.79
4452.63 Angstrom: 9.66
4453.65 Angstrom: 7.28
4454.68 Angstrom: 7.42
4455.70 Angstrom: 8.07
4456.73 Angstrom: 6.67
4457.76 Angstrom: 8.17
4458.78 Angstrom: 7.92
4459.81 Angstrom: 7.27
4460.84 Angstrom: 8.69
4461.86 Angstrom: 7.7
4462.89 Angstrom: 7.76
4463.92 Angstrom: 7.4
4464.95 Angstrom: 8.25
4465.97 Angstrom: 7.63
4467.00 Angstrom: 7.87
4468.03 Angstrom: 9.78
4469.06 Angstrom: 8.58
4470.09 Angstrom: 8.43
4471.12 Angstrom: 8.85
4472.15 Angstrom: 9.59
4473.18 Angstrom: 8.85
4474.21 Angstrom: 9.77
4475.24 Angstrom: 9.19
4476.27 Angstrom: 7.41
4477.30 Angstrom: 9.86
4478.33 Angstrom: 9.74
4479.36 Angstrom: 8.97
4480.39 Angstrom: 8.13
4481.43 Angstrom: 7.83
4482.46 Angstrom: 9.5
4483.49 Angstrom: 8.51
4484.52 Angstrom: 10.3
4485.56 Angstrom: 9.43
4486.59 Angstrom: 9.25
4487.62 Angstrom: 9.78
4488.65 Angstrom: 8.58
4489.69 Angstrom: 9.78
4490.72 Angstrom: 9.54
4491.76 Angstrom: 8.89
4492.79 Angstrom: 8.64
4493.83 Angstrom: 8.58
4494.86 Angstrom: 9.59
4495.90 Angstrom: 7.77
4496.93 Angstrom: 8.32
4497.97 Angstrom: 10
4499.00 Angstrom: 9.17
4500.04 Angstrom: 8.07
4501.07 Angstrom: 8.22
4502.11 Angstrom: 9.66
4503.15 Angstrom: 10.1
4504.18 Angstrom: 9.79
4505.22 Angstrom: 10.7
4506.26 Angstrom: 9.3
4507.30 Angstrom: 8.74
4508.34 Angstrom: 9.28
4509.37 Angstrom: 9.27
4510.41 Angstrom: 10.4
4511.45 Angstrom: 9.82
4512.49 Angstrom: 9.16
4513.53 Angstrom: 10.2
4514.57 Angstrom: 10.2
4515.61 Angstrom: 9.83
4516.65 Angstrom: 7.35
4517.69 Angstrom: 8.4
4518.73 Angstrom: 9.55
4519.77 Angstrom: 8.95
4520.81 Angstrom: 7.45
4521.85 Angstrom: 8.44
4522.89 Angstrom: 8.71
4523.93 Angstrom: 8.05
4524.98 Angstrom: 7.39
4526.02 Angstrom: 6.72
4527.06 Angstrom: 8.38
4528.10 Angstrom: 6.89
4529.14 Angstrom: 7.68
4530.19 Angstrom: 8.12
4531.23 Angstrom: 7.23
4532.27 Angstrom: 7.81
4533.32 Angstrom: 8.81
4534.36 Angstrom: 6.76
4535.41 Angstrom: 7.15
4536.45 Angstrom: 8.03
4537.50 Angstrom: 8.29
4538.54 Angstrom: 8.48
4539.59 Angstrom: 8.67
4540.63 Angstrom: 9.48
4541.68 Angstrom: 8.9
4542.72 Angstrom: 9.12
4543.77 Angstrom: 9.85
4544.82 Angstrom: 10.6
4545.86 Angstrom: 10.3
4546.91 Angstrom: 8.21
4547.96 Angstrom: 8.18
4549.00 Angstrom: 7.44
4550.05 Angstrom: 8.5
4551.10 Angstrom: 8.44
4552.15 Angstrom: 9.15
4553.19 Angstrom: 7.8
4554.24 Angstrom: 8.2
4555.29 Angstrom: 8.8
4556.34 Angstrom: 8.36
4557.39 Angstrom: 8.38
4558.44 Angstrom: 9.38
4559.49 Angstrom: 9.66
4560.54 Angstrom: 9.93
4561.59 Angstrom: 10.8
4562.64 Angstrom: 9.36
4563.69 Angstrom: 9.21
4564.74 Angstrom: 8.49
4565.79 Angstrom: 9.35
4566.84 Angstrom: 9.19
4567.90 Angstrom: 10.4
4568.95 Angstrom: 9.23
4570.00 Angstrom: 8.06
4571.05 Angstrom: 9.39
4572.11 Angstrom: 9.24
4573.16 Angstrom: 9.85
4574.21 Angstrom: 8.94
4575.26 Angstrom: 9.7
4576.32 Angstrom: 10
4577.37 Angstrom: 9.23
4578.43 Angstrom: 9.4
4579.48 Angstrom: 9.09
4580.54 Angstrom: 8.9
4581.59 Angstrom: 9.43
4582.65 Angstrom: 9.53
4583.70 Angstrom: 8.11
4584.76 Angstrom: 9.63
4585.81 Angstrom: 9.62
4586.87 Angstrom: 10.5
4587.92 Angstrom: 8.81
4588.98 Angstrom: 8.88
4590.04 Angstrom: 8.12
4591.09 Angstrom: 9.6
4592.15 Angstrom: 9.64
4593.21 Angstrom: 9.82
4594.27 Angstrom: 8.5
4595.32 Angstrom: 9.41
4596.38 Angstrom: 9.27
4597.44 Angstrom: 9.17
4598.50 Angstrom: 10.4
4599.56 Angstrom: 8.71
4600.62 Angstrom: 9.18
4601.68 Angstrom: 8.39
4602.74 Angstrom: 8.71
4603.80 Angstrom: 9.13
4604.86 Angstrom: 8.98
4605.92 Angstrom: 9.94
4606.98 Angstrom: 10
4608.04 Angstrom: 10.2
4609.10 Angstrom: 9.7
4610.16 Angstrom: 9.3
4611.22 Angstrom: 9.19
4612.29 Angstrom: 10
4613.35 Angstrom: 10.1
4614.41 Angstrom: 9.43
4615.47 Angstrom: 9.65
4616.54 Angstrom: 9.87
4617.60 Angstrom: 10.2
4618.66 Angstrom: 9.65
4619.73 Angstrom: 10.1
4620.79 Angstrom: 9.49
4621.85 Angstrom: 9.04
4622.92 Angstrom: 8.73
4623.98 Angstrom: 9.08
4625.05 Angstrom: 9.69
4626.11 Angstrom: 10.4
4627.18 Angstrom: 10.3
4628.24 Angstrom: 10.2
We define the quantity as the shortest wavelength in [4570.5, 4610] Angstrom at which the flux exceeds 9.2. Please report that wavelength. 4571.05 Angstrom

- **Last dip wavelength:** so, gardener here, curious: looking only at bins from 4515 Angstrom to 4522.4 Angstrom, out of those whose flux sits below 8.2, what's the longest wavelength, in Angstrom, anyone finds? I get 4520.81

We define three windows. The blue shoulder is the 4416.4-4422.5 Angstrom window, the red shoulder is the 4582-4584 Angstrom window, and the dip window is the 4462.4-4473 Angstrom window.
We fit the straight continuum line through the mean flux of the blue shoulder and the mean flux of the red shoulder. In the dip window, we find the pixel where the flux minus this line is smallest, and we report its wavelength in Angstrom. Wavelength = 4463.92 Angstrom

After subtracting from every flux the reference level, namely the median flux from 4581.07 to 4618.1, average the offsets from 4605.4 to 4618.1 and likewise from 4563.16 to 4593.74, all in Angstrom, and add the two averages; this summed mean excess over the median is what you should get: 0.23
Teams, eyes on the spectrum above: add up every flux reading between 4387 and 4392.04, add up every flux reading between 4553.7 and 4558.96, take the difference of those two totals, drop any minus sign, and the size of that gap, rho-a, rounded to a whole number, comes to 9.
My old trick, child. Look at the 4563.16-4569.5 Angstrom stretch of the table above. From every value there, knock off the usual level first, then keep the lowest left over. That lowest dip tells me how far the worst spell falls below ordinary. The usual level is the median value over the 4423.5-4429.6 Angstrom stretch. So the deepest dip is 1.1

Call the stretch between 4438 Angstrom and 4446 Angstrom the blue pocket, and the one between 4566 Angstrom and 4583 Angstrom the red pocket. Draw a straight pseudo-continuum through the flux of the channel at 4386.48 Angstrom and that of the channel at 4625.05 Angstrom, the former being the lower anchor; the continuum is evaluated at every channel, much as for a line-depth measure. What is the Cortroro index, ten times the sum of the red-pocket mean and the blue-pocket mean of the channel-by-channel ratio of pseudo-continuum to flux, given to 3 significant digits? 17.7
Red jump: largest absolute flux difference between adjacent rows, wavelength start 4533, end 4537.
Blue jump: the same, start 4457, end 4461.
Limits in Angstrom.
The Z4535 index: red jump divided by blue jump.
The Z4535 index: 1.44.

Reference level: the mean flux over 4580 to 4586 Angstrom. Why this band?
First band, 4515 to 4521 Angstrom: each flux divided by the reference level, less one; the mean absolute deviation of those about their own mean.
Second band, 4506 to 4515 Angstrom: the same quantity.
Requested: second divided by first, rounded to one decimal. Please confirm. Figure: 0.6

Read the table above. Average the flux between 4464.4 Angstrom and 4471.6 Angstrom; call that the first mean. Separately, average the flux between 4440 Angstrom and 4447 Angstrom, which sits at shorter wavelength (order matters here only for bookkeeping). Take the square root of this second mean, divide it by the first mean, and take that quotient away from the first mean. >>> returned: 8.14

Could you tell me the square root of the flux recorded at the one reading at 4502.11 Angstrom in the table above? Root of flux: 3.11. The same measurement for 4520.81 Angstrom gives 2.73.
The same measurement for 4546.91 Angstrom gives 2.87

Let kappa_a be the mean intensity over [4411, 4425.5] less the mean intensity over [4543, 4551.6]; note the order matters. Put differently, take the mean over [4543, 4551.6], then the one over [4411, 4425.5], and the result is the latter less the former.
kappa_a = -1.2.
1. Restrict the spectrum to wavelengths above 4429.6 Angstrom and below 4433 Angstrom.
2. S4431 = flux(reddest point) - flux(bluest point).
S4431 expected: 1.3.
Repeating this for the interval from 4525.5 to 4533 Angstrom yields 1.1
